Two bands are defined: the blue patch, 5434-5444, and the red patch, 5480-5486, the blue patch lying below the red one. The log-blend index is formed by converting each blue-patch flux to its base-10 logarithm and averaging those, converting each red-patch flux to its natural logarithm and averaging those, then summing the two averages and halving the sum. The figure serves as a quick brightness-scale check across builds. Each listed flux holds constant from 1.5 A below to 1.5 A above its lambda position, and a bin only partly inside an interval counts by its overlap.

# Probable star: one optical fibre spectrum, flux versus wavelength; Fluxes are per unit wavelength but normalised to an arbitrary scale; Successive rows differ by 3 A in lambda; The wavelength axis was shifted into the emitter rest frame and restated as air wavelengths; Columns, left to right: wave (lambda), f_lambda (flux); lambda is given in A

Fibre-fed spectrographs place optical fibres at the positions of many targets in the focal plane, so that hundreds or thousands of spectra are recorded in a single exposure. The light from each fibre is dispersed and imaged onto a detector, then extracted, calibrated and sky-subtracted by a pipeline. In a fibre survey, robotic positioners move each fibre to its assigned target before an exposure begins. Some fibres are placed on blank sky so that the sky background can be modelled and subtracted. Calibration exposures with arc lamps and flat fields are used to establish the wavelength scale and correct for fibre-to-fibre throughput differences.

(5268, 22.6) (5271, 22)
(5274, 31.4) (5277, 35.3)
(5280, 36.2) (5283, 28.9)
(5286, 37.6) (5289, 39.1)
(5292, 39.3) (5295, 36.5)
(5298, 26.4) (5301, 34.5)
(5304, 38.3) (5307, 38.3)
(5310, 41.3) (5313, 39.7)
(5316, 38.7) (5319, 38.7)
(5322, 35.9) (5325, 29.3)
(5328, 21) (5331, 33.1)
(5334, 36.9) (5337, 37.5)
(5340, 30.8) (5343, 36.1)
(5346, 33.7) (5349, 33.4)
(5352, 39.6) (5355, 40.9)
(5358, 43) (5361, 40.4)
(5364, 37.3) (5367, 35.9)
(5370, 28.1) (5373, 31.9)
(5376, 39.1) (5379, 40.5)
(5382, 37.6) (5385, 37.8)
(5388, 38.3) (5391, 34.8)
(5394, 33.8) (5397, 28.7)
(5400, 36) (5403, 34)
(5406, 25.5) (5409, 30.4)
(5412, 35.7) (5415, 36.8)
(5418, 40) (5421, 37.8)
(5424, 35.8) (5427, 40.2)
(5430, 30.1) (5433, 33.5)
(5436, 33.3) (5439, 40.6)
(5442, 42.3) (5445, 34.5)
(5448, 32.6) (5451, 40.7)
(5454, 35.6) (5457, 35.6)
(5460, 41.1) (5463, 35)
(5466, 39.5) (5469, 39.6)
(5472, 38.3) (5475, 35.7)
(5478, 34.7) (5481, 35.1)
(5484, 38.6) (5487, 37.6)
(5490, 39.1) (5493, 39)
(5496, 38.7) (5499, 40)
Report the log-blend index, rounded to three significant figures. 2.60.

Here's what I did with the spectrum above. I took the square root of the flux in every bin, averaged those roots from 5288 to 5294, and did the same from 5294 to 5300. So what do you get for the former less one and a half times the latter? -2.1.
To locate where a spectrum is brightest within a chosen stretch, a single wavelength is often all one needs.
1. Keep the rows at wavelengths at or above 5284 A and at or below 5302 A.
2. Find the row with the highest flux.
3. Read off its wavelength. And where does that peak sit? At 5292 A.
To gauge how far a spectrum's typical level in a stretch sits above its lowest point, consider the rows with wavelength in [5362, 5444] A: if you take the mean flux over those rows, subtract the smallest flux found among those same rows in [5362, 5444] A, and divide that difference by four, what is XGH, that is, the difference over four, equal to 2.5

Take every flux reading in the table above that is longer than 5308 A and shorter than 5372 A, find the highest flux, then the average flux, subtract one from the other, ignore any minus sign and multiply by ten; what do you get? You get 72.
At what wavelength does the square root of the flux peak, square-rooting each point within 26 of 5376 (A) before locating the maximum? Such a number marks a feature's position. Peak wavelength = 5358 A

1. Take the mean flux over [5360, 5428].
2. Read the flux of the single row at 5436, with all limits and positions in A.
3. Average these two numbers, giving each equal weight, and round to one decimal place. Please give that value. 34.4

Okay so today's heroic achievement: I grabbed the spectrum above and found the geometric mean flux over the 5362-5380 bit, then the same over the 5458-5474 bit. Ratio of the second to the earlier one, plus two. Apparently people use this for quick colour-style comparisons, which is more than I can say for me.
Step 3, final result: 3.10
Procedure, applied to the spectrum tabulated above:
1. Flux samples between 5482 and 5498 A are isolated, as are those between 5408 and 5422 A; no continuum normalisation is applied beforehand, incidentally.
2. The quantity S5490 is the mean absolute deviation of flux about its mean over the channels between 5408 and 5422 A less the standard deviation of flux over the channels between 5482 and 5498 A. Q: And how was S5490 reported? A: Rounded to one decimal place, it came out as 1.9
